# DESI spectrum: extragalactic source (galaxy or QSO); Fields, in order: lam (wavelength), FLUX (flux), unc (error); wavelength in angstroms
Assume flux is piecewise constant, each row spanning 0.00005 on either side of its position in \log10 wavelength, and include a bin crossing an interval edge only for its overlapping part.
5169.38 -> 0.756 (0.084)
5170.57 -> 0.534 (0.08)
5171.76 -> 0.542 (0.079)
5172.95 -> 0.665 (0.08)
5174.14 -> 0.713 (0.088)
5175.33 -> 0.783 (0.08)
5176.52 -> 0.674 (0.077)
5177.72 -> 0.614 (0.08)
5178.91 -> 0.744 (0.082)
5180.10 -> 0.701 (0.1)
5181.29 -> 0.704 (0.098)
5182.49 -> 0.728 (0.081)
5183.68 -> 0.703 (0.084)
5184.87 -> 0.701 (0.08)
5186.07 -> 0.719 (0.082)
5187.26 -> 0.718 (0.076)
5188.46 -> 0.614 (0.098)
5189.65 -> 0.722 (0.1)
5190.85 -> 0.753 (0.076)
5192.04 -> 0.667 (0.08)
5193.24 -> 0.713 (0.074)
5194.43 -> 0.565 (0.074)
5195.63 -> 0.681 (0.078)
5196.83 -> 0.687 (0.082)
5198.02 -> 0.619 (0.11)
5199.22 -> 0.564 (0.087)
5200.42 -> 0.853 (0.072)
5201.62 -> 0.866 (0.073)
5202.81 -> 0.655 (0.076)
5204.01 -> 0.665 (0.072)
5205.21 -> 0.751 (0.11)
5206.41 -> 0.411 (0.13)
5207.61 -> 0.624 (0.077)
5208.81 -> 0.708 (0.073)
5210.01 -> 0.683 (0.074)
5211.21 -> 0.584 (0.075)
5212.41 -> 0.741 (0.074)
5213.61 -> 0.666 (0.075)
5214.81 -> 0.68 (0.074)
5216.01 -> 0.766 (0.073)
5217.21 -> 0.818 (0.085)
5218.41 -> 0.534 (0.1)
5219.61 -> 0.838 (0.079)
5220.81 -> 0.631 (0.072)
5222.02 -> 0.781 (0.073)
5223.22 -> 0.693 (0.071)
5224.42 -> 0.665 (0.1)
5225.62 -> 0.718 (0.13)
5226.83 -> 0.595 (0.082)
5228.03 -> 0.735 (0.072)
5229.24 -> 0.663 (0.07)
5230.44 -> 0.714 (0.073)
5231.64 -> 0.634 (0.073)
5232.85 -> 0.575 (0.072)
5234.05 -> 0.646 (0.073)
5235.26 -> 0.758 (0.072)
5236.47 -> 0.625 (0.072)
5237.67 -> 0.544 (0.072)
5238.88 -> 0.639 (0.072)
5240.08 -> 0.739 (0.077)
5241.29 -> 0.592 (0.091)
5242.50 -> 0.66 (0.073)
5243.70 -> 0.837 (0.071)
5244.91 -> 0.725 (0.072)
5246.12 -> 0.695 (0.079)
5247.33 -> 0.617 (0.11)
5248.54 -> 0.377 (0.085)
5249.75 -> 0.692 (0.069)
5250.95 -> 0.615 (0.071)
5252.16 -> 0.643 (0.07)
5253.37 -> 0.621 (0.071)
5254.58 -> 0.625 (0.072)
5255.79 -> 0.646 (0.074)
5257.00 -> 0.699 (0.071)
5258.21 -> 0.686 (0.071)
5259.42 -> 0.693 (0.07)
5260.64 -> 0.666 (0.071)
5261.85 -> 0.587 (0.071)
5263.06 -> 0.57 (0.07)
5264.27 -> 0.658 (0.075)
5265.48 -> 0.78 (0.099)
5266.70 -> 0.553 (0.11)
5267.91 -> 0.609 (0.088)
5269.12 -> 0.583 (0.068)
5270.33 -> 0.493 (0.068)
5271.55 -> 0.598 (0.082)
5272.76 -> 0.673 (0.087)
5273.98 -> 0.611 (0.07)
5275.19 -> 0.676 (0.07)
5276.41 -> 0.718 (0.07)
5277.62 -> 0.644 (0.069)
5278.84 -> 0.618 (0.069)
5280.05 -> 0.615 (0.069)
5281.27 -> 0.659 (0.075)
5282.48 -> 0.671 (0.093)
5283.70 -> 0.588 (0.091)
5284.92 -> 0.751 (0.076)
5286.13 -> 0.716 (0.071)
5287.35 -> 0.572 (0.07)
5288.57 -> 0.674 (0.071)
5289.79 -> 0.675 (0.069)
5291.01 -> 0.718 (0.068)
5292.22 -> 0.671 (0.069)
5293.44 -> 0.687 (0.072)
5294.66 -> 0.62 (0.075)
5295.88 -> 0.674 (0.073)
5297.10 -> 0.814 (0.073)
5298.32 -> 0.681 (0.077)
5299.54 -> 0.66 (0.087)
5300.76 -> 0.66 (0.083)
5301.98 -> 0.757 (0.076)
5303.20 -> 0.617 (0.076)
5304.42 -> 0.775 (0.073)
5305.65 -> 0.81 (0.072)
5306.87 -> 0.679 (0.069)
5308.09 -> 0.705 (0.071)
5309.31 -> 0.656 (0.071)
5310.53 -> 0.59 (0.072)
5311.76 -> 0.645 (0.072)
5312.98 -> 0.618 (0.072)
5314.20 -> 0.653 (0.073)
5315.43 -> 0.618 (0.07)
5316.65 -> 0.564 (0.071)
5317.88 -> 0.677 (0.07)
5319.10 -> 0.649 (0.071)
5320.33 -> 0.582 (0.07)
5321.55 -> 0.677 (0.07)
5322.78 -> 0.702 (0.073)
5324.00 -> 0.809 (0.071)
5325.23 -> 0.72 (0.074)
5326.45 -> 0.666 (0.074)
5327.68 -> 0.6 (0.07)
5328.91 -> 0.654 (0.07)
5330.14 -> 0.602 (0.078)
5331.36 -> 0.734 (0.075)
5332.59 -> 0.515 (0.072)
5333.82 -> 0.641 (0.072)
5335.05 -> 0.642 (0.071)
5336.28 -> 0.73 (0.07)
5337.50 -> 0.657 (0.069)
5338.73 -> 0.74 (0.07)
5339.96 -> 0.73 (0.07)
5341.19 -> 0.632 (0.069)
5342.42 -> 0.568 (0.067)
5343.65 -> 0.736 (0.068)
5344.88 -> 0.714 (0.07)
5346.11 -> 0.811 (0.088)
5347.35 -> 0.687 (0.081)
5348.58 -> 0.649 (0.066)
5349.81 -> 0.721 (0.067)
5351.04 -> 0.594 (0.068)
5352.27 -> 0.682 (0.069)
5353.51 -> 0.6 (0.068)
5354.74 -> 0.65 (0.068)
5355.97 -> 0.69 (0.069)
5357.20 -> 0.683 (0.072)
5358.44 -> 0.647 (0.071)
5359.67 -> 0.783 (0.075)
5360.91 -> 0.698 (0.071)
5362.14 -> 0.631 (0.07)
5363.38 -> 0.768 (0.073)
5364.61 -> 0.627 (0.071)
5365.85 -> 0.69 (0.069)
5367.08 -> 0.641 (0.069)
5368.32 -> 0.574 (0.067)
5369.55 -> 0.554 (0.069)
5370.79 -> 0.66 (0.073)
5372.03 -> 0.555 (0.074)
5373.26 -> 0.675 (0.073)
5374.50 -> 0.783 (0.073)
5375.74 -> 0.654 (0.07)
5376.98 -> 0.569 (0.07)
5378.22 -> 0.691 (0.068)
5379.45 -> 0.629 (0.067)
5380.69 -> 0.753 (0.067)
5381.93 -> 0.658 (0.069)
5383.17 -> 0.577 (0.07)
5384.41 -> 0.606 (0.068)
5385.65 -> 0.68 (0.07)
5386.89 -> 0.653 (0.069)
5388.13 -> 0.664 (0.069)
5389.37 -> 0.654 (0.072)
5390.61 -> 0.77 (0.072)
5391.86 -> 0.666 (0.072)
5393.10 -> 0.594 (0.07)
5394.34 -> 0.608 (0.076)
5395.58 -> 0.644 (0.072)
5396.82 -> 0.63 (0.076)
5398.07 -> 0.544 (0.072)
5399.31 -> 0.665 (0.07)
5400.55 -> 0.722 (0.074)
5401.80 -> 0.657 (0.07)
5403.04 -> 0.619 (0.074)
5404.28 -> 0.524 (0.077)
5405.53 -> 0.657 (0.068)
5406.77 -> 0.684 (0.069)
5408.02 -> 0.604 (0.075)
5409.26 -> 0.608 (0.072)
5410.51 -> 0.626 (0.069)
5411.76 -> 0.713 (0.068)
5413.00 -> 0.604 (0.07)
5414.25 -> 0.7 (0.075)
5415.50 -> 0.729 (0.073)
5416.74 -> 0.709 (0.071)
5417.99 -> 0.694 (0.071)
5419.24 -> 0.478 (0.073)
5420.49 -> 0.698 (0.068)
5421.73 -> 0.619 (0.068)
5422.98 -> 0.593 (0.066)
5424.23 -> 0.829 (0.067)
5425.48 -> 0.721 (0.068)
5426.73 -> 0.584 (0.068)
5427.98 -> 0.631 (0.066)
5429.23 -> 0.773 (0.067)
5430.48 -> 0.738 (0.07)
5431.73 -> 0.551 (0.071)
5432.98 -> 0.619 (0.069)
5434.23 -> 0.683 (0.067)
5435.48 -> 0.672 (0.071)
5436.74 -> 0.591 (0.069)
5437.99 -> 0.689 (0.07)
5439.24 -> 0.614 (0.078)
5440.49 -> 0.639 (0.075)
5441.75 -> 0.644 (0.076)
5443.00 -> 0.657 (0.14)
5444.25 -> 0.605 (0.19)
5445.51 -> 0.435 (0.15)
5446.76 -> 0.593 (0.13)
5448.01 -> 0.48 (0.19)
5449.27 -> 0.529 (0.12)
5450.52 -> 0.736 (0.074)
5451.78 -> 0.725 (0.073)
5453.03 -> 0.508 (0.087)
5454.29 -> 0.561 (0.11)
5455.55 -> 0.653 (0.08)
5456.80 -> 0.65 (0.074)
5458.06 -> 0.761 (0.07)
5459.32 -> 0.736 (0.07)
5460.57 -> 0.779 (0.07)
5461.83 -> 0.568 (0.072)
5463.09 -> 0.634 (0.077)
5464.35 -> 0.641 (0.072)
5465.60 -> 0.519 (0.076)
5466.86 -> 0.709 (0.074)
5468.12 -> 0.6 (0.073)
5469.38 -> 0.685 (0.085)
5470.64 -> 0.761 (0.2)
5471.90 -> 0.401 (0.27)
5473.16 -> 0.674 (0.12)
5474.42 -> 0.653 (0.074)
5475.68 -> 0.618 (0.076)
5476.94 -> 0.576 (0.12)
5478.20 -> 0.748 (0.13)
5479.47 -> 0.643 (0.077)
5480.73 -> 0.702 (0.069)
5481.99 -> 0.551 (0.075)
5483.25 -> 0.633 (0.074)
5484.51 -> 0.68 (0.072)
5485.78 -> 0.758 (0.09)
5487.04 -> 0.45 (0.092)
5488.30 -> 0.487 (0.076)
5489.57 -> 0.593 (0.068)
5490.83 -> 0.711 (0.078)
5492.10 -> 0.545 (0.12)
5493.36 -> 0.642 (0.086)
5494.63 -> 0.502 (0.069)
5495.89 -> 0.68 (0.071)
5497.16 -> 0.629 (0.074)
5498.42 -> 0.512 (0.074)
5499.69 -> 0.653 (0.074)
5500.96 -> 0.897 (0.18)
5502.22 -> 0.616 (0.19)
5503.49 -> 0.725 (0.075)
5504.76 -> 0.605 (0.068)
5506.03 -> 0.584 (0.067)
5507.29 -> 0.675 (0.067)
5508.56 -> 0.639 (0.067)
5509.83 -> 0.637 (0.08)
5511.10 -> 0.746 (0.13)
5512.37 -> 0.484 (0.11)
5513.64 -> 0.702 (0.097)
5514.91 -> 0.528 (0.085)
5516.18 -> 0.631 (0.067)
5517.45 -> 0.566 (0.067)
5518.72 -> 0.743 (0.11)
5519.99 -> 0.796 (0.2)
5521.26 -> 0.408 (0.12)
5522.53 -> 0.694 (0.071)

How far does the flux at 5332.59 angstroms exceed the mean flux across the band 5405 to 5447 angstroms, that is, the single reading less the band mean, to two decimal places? -0.13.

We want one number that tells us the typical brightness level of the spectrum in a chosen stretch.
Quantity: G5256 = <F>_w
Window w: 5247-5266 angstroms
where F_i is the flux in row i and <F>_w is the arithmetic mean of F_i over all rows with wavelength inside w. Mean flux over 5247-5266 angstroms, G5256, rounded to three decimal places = 0.636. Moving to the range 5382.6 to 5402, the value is 0.646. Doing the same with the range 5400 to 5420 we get 0.645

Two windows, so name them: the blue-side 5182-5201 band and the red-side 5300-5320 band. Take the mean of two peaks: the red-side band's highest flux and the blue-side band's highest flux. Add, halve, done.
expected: 0.83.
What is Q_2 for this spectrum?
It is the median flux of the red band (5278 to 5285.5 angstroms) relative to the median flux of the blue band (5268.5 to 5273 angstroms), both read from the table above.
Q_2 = 1.08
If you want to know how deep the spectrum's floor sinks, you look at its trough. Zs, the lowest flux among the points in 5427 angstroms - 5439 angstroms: 0.551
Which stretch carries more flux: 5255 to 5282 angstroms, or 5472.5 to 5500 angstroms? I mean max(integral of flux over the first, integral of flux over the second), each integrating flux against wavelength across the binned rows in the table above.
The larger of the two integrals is 17.2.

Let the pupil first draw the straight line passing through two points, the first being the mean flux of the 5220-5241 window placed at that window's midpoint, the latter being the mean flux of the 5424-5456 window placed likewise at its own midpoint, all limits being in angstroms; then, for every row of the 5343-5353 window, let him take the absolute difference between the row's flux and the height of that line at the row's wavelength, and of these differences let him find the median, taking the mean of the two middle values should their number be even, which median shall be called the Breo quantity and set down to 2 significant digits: 0.059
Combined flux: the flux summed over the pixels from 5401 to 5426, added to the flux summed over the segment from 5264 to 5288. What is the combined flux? 25.9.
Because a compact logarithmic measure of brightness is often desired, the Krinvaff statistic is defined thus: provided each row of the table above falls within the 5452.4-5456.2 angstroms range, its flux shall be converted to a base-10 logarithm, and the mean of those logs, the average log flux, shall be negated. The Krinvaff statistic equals 0.24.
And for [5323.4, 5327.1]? 0.14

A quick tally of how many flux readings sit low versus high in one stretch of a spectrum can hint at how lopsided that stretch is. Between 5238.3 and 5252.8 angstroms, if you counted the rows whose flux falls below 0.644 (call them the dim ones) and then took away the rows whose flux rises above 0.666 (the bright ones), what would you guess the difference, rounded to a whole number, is 1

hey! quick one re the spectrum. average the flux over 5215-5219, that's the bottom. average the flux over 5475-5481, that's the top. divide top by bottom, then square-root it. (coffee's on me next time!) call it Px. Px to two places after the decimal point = 0.96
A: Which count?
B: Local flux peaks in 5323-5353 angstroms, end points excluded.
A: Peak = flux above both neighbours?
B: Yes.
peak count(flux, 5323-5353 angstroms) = 7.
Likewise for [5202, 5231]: 8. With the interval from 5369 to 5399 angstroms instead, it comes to 8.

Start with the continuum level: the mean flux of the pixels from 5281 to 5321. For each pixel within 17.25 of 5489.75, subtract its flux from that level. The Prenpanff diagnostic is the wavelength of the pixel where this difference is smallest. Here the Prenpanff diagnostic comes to 5500.96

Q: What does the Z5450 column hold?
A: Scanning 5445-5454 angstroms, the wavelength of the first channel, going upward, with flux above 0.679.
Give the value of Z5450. 5450.52 angstroms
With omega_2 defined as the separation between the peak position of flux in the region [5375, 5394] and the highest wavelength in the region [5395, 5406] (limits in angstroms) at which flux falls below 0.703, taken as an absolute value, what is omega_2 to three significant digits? 14.9 angstroms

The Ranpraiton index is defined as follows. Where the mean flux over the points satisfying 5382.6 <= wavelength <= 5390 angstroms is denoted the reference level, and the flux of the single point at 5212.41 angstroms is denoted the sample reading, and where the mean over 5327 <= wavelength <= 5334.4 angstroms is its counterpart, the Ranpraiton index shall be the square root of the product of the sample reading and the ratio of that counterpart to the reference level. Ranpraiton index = 0.85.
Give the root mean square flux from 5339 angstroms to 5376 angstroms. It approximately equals 0.673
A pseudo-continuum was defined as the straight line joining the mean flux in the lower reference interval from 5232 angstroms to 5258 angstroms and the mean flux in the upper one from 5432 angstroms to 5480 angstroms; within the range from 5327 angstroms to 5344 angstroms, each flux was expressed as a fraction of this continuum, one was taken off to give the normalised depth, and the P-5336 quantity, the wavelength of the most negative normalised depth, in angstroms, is 5332.59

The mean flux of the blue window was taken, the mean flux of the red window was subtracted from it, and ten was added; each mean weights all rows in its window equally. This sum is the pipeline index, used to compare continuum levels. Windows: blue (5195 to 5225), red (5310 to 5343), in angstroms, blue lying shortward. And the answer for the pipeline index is 10.03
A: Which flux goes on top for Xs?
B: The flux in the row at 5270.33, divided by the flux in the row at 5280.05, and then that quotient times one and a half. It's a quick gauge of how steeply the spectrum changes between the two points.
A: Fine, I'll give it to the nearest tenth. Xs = 1.2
